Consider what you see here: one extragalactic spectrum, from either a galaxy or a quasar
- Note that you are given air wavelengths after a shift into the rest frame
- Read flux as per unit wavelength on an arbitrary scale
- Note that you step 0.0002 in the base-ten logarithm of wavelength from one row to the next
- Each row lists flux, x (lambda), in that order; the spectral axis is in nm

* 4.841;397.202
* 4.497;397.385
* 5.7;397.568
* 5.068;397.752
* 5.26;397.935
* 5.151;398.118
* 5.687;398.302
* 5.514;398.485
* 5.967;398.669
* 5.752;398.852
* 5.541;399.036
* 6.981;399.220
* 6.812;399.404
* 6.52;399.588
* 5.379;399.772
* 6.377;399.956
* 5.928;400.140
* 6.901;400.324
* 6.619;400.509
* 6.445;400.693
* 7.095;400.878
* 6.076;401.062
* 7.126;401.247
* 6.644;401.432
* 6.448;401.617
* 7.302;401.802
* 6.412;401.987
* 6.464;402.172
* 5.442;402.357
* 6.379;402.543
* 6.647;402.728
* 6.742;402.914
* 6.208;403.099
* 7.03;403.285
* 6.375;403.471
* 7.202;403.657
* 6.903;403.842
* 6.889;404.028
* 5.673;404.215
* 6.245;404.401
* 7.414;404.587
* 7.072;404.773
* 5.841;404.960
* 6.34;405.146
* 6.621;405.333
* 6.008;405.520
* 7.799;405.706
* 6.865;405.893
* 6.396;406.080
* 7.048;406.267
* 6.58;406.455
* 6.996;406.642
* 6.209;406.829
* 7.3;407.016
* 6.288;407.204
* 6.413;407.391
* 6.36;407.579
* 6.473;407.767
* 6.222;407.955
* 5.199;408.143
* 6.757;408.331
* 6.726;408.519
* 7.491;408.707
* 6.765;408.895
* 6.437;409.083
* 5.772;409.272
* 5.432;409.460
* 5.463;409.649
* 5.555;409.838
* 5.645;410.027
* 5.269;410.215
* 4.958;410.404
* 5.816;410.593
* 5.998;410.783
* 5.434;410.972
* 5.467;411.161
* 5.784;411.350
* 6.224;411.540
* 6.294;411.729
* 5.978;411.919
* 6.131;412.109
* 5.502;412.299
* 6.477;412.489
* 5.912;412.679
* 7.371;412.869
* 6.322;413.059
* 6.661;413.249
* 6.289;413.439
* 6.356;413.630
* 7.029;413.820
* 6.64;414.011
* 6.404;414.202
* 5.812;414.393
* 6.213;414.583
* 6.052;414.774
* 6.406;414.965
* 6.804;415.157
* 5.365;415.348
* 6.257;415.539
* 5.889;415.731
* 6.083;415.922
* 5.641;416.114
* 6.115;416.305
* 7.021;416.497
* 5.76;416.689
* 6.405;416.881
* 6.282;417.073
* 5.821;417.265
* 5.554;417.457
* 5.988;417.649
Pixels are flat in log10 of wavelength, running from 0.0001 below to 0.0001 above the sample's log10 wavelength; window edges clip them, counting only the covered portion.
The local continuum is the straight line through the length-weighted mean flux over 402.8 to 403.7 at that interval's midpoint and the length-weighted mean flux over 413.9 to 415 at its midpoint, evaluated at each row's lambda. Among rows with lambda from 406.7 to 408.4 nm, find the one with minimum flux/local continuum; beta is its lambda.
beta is 408.143 nm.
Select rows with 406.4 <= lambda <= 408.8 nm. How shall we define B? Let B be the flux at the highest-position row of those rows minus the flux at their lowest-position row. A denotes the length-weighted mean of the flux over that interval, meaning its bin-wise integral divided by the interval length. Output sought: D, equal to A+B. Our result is 7.5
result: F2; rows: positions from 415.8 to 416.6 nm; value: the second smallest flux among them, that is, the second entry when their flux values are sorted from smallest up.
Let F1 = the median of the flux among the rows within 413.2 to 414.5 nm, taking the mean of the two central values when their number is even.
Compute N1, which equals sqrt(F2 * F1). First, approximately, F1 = 6.4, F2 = 6.083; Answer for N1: 6.2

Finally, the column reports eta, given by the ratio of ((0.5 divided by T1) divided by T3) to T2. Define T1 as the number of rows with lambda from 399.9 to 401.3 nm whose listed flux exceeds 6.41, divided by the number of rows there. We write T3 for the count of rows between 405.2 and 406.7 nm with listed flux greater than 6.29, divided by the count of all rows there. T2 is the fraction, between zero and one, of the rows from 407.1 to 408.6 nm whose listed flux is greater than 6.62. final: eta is 4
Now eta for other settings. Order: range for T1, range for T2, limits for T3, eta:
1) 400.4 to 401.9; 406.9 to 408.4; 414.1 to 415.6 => 6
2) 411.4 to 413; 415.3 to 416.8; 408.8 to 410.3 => 64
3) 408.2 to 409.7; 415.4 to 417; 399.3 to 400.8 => 9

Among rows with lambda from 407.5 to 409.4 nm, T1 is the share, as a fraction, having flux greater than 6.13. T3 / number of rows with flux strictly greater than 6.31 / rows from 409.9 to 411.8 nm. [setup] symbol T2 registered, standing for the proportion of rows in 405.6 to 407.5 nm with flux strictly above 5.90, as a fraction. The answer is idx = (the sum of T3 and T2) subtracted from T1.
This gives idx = 0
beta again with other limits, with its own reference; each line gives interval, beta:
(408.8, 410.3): 410.215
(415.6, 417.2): 416.114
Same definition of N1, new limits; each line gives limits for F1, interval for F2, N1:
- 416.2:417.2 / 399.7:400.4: 6.1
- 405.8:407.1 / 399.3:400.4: 6.4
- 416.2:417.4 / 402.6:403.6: 6.3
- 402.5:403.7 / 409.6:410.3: 6.0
